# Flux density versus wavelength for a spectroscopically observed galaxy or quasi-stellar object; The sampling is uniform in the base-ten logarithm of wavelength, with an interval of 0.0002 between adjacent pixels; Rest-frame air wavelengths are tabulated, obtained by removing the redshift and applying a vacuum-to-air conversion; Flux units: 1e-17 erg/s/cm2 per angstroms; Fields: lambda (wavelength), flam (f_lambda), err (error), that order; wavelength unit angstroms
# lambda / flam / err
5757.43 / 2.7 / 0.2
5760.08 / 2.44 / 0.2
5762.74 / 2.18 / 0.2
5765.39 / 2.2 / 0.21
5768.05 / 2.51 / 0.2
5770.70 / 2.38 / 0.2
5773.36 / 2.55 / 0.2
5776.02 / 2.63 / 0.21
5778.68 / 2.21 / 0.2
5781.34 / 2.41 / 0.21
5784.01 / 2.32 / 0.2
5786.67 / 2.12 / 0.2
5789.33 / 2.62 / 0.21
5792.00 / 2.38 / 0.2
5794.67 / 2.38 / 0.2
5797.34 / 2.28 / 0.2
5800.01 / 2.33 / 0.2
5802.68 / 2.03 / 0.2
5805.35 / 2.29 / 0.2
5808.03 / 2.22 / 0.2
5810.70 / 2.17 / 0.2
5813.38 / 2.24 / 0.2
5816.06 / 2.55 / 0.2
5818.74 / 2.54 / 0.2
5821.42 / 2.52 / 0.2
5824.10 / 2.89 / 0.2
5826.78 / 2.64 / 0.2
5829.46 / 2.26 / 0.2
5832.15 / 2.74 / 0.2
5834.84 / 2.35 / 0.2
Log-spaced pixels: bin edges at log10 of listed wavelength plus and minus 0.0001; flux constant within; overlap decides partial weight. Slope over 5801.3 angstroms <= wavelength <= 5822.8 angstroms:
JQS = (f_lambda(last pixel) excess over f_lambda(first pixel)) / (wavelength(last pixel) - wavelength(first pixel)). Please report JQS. 0.026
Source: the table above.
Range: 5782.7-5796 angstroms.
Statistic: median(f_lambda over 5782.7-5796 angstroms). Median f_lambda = 2.38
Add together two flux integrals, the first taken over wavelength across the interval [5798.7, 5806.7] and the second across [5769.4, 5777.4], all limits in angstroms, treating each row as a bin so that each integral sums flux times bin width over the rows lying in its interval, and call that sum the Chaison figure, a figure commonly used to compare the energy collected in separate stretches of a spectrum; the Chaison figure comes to 37.9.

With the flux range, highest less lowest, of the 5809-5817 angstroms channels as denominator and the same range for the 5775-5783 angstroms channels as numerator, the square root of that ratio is 1.1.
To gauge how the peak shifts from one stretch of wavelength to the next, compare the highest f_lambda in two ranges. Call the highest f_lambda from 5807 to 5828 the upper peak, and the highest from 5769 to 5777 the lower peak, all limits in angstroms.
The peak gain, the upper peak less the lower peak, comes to 0.3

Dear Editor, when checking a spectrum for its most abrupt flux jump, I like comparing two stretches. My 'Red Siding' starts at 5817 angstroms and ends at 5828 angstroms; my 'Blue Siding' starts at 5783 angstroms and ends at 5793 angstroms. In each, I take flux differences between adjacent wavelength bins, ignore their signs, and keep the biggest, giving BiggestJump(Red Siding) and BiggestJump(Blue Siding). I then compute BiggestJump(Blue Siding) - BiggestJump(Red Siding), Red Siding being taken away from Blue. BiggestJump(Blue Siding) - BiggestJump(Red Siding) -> 0.13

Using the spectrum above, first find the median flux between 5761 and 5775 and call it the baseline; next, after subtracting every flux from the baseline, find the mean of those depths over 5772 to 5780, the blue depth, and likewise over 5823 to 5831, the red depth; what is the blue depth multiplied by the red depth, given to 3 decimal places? 0.018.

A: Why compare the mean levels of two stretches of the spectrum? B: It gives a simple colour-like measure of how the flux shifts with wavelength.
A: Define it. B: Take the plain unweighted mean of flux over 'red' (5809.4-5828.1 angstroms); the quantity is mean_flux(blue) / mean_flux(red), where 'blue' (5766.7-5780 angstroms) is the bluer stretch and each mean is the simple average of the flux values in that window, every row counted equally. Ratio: 0.98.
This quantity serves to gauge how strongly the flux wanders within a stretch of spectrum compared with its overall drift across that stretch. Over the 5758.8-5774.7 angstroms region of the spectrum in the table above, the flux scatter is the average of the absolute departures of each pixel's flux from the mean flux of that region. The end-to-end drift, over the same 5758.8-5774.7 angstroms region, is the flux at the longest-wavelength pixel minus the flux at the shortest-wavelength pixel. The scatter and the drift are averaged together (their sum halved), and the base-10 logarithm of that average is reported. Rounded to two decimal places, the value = -0.93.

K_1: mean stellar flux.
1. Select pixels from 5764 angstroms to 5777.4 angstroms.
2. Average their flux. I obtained 2.45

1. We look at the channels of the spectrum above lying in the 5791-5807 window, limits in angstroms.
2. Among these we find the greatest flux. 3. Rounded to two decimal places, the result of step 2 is 2.38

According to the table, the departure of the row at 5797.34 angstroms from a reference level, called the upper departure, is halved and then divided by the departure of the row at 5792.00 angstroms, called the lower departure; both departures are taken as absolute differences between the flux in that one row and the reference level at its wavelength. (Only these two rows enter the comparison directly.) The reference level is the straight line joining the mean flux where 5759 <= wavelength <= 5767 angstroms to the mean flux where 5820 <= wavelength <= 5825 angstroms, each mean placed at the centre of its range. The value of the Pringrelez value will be 1.2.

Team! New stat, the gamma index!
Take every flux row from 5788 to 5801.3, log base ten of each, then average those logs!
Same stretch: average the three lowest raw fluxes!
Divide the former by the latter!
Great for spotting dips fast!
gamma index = 0.163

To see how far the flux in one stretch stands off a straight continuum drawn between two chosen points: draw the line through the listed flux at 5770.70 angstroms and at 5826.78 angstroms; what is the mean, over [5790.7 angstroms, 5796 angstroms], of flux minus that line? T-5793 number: -0.10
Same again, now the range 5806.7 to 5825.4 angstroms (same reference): -0.14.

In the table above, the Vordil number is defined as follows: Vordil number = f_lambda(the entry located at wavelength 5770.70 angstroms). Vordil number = 2.38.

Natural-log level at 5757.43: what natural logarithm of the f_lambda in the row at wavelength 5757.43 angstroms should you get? 0.99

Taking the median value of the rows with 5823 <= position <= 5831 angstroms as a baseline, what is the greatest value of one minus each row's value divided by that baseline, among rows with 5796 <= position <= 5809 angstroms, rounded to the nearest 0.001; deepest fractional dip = 0.231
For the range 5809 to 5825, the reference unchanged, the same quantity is 0.178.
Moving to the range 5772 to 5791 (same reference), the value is 0.197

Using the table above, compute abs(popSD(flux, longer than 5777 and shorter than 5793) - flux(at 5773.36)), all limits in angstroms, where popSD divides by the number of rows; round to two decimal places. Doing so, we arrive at 2.39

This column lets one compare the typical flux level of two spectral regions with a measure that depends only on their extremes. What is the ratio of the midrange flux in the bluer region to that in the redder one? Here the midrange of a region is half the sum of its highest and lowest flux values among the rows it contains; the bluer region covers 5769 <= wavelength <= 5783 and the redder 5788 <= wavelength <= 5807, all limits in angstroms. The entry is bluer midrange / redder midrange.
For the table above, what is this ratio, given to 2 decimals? 1.04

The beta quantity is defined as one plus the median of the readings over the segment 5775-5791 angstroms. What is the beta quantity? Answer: 3.365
